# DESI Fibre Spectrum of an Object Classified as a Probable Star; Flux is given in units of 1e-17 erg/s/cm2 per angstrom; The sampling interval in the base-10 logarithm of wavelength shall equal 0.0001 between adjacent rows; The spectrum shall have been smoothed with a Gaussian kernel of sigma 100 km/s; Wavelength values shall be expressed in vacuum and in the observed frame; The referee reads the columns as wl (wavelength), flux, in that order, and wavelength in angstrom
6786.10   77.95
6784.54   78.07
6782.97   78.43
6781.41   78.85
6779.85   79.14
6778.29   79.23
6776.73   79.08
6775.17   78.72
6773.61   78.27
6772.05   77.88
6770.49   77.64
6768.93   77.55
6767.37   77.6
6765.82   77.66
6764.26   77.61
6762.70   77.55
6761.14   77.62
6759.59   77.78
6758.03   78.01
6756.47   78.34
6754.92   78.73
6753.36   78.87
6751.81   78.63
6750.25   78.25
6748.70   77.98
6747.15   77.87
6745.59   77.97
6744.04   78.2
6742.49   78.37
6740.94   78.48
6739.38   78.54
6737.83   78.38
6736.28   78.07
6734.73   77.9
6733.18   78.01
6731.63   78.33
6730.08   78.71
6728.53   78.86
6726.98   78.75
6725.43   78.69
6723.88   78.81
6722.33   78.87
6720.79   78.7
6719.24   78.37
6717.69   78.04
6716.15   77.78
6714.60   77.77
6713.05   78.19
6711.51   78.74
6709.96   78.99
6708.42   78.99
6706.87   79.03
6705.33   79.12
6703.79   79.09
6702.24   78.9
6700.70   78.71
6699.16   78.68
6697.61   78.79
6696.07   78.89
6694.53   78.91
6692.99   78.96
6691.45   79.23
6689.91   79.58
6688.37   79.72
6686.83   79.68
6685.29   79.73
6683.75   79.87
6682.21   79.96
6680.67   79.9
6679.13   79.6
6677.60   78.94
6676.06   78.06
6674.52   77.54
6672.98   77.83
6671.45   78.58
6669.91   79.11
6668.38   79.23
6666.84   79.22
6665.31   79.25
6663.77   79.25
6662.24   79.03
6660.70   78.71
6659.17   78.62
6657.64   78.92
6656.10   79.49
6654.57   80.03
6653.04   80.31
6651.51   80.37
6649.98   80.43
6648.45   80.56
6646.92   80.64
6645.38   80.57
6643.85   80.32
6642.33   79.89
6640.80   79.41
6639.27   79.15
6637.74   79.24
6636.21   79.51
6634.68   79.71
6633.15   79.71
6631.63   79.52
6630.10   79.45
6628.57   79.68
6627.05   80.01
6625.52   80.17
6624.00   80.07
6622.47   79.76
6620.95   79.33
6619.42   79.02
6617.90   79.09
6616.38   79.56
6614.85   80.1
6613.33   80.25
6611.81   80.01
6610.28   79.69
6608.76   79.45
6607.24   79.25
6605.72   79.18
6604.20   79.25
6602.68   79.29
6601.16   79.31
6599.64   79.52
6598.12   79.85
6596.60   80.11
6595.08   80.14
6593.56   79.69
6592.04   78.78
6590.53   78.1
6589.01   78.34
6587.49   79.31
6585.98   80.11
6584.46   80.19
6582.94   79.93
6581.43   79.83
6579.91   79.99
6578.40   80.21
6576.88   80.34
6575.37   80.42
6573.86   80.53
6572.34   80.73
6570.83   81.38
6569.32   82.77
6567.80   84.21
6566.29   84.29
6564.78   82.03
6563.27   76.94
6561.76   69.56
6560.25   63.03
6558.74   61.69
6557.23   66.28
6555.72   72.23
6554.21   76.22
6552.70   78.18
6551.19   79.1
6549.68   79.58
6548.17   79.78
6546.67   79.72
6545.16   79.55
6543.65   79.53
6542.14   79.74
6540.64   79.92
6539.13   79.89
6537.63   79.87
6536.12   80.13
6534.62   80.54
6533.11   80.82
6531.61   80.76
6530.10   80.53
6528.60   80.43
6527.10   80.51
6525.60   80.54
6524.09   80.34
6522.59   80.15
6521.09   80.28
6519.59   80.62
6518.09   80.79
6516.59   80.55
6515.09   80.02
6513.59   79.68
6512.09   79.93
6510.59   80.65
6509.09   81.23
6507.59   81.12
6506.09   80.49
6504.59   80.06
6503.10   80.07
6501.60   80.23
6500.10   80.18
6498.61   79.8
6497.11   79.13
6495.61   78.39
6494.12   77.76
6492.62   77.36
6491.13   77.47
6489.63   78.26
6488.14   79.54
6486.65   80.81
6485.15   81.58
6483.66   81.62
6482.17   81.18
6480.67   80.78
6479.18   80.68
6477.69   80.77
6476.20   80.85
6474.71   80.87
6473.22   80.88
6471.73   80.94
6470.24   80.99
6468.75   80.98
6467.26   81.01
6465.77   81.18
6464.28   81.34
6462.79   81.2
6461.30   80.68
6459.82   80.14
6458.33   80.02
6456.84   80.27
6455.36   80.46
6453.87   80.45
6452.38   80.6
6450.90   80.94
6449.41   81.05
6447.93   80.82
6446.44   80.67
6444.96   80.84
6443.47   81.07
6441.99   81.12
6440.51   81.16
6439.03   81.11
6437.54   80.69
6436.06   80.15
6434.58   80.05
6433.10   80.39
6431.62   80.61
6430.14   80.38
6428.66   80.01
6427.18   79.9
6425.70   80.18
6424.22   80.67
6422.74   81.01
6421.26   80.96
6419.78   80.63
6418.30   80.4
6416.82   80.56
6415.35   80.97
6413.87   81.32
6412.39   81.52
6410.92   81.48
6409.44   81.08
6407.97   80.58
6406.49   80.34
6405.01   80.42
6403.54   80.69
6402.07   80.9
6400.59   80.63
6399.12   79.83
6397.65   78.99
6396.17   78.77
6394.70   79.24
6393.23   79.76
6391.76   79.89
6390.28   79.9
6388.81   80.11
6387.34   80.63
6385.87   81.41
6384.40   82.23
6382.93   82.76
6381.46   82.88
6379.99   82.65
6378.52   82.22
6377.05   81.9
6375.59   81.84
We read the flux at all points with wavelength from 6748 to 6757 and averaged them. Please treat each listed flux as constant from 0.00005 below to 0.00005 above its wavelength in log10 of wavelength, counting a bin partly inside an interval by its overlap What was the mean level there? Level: 78.5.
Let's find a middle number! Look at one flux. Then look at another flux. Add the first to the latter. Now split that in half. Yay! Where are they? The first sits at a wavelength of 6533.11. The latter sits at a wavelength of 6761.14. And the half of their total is 79.2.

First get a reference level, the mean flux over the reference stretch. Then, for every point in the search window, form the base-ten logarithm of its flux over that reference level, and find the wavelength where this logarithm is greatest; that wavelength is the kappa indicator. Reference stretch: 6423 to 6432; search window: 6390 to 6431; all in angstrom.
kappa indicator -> 6412.39 angstrom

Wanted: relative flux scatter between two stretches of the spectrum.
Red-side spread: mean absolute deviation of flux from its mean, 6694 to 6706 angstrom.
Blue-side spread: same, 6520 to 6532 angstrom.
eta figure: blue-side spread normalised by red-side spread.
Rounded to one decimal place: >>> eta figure 1.2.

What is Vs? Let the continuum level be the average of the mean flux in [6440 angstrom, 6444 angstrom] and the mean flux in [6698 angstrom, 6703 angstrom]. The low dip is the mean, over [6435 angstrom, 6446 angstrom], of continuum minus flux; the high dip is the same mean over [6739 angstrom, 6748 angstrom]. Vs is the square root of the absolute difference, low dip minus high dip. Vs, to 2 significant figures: 1.6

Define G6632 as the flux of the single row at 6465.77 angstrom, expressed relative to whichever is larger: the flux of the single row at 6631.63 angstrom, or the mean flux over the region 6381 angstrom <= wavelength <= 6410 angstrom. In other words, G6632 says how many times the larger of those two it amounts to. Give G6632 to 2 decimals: 1.01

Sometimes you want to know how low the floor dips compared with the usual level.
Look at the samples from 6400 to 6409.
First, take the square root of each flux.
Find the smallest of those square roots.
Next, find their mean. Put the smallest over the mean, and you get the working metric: 0.998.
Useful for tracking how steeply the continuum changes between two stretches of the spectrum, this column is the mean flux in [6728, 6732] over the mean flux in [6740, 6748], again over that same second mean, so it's 0.0129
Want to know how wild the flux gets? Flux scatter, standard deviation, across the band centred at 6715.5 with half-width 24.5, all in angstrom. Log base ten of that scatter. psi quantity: -0.39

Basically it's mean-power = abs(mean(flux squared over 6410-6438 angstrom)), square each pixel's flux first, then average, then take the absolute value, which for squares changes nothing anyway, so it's 6501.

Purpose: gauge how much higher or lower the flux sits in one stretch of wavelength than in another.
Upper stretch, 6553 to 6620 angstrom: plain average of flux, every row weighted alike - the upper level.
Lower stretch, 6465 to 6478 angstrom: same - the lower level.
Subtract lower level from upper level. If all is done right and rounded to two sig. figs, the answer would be -2.5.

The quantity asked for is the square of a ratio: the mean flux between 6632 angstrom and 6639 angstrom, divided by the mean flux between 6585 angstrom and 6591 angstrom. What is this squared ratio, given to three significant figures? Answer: 1.01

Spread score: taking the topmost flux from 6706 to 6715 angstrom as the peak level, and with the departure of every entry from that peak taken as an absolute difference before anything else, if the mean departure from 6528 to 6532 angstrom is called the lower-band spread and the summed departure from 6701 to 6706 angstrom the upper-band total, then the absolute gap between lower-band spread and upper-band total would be 1.3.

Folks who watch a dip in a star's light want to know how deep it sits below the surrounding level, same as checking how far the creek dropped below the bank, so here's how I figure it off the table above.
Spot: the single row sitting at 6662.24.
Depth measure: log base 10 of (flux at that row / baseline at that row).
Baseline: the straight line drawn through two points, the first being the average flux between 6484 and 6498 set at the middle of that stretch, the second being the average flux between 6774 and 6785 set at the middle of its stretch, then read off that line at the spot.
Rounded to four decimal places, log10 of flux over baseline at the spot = 0.0010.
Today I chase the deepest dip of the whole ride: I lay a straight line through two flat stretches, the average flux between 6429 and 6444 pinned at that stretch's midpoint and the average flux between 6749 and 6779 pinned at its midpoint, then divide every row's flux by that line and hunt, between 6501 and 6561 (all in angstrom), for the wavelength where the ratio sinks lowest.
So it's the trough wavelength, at 6558.74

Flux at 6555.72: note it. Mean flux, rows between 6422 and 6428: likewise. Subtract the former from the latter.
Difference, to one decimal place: 8.2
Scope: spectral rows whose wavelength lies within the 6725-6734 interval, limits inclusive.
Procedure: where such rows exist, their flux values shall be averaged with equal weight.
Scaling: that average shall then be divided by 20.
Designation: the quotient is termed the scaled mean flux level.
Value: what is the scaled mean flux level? 3.93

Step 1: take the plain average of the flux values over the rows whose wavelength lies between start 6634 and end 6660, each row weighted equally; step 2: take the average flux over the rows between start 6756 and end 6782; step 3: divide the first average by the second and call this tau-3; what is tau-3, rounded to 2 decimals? 1.02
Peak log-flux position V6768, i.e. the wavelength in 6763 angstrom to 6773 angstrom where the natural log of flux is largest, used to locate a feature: 6772.05 angstrom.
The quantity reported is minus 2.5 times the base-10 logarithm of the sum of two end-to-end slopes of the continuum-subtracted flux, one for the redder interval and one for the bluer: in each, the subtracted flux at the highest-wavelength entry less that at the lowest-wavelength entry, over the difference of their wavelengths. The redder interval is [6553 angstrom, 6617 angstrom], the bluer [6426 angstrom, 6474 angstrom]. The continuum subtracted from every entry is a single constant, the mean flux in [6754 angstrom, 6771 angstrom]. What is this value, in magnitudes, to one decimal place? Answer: 2.8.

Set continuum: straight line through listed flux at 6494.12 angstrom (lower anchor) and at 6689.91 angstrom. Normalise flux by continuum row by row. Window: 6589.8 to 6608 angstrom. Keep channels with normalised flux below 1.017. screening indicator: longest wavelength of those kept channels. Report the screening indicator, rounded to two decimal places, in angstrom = 6607.24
